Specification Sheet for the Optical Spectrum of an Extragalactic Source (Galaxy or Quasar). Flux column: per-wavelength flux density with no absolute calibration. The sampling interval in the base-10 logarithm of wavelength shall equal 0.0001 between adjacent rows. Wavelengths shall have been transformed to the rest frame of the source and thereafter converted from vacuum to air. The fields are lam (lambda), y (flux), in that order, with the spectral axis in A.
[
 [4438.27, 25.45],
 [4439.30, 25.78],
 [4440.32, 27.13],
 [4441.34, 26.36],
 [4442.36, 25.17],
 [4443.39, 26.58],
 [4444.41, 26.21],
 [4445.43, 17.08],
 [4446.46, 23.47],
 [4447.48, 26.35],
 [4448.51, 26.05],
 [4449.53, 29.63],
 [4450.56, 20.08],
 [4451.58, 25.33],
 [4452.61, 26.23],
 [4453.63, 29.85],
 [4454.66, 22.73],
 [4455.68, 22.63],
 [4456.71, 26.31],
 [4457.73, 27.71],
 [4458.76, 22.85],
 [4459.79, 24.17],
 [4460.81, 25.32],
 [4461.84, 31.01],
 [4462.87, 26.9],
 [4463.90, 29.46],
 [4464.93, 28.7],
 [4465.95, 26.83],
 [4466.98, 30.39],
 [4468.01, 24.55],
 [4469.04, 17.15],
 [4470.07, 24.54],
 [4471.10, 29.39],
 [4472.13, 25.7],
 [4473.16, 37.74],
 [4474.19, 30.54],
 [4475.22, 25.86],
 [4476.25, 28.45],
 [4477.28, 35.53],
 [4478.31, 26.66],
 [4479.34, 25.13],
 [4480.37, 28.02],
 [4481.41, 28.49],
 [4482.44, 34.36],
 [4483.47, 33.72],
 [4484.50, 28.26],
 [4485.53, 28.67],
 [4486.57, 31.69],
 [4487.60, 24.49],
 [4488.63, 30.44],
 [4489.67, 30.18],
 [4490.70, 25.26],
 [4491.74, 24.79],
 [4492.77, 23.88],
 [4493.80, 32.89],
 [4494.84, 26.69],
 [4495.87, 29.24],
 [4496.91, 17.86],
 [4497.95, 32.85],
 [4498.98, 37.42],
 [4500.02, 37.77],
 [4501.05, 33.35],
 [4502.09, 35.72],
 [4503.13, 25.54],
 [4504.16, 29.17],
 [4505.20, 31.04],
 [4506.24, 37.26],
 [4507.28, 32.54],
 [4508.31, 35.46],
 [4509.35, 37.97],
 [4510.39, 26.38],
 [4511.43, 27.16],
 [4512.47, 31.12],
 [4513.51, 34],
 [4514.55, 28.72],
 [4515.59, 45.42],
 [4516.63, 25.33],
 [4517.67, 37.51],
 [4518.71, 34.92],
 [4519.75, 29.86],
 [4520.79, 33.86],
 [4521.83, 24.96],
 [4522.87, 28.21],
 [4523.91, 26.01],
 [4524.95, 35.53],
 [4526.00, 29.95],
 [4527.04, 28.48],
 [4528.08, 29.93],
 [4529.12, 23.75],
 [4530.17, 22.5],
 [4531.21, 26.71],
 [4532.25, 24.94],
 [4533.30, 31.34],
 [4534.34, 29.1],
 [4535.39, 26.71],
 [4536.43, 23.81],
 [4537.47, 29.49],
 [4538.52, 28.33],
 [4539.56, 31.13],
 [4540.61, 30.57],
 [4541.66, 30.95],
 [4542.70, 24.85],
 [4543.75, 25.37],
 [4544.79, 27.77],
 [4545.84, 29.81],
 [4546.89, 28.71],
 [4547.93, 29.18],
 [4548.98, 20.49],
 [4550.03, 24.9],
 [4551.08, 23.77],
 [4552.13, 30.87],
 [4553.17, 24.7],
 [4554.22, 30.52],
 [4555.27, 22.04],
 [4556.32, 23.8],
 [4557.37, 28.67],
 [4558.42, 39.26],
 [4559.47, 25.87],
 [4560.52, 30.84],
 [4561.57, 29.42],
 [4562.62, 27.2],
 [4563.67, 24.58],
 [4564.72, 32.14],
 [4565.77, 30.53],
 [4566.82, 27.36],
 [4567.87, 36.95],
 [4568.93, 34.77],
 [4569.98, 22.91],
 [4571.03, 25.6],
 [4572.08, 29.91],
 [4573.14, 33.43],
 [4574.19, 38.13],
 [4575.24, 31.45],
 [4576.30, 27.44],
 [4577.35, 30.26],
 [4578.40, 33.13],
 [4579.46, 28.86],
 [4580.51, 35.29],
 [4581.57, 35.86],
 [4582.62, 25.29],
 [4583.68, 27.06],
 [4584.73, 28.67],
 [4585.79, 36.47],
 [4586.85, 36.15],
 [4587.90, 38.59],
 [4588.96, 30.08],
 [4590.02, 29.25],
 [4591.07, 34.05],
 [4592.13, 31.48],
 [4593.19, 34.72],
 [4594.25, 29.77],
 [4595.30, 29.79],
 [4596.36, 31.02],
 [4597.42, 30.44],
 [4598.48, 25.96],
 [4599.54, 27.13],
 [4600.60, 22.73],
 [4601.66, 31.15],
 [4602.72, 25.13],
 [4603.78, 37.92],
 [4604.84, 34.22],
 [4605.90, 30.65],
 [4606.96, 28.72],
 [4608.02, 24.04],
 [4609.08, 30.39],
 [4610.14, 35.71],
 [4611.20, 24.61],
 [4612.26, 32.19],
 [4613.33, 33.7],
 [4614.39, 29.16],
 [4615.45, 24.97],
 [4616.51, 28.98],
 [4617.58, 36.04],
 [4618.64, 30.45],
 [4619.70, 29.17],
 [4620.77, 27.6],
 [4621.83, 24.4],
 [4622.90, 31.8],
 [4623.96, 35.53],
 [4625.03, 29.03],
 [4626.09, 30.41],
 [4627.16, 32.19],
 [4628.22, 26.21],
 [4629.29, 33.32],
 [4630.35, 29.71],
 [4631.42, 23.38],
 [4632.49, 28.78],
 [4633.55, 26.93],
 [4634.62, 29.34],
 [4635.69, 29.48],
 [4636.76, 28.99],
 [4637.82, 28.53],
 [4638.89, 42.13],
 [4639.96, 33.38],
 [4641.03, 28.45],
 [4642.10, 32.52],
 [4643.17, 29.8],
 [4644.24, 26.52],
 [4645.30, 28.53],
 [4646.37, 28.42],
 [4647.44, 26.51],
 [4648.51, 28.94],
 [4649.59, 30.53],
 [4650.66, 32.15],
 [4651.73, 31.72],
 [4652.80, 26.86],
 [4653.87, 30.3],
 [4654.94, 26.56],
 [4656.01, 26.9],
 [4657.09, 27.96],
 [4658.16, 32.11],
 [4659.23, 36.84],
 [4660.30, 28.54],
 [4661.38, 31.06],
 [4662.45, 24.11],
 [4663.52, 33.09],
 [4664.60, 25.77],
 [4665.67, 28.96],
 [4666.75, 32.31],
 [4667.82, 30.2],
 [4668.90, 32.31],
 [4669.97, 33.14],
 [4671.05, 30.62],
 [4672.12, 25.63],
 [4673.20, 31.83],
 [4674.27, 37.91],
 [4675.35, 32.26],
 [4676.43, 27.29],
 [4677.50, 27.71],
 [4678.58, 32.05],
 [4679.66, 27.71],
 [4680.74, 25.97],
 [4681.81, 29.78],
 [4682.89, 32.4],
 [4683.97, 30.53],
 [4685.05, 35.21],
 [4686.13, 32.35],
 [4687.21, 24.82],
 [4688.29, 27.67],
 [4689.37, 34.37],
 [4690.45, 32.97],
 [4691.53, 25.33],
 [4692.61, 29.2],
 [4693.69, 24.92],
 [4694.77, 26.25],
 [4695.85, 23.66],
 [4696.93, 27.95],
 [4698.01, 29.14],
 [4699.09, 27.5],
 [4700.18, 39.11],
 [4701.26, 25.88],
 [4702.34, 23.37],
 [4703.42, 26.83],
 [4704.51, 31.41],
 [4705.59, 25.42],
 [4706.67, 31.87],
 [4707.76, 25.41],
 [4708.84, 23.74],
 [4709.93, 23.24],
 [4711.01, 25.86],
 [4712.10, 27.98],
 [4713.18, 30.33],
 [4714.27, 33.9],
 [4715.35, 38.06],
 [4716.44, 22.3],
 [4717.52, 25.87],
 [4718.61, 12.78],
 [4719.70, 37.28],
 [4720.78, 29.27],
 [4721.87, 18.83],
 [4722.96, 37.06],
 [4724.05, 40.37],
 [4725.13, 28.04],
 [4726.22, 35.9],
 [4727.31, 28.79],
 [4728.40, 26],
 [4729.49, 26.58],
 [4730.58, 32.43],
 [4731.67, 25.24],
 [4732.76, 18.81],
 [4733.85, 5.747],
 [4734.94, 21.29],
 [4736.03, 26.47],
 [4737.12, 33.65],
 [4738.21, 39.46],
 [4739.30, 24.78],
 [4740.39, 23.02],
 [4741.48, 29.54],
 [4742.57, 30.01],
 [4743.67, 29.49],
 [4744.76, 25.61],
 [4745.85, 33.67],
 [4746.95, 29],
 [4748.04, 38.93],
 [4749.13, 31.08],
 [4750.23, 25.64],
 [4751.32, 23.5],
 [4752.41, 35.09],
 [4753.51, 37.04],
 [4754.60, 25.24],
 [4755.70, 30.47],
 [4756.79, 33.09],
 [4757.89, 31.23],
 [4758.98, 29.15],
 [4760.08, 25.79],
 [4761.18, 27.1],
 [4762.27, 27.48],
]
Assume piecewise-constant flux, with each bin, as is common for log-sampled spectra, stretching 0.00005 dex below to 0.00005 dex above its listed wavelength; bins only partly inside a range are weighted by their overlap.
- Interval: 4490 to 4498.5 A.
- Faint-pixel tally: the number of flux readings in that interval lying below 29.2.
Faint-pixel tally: 5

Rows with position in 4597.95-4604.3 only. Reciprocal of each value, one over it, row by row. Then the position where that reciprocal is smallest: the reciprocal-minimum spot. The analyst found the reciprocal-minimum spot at 4603.78 A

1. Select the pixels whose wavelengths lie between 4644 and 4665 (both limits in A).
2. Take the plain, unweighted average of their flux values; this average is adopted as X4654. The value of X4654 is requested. 29.2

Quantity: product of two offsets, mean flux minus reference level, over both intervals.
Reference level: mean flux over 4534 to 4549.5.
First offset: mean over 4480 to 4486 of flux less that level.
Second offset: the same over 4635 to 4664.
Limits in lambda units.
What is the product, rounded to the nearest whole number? 6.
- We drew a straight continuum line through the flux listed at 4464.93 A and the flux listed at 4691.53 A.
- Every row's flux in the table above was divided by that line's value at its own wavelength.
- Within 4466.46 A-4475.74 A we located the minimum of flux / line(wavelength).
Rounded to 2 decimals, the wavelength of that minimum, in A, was 4469.04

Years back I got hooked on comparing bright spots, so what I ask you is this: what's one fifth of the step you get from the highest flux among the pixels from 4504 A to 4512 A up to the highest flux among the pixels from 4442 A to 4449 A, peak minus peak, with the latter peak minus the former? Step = -2.3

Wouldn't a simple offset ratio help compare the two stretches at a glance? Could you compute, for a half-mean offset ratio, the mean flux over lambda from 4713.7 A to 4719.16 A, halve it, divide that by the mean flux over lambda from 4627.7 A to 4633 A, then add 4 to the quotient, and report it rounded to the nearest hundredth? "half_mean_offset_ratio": 4.47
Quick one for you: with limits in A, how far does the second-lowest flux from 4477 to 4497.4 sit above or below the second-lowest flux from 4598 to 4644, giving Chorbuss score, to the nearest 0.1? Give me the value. 0.5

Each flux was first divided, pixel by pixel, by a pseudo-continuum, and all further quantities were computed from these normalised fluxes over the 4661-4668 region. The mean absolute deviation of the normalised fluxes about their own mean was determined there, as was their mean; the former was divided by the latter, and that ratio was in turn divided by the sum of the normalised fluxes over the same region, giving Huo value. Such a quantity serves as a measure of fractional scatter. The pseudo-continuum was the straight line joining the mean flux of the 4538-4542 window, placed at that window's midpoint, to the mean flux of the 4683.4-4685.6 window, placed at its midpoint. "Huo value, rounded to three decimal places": 0.014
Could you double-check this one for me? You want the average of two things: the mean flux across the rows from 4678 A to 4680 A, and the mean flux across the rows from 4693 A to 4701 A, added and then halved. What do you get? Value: 29.1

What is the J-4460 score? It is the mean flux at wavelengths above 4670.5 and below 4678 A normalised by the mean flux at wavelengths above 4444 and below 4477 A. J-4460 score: 1.16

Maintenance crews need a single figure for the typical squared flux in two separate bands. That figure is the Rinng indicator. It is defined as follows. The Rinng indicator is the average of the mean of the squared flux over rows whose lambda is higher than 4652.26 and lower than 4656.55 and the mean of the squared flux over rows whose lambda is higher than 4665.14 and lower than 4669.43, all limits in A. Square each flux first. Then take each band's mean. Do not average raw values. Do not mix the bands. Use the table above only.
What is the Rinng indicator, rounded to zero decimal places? 863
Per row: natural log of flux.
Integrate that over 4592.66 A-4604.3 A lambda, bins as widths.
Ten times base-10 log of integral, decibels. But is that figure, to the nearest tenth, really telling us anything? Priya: 15.9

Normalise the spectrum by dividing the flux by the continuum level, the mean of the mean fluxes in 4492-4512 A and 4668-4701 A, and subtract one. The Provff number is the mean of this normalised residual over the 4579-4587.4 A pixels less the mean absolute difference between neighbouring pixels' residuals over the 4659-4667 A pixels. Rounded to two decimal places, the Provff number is -0.15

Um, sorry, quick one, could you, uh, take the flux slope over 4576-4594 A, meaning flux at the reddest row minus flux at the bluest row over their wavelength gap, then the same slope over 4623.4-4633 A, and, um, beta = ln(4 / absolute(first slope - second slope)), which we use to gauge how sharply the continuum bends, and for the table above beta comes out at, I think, 1.2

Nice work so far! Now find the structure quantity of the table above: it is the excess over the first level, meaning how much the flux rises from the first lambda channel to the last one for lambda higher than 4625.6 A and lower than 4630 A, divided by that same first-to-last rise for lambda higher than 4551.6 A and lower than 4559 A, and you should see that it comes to 0.3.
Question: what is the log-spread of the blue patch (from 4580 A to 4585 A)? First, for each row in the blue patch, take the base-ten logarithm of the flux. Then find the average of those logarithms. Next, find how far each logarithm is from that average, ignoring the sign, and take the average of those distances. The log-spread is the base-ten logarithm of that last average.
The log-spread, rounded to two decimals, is -1.24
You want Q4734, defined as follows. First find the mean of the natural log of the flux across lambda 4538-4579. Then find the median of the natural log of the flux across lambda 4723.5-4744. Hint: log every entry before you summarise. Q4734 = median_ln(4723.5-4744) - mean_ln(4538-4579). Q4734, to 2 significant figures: -0.020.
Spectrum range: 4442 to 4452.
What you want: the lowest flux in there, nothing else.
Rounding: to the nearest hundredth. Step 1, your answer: 17.08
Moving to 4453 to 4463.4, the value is 22.63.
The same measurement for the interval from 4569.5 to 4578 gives 22.91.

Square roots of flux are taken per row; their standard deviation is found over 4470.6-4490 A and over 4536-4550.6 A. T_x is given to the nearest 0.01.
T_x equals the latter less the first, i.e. -0.02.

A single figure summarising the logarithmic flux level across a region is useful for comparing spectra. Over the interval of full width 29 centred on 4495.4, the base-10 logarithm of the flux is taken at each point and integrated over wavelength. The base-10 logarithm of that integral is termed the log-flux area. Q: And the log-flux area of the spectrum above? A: 1.63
